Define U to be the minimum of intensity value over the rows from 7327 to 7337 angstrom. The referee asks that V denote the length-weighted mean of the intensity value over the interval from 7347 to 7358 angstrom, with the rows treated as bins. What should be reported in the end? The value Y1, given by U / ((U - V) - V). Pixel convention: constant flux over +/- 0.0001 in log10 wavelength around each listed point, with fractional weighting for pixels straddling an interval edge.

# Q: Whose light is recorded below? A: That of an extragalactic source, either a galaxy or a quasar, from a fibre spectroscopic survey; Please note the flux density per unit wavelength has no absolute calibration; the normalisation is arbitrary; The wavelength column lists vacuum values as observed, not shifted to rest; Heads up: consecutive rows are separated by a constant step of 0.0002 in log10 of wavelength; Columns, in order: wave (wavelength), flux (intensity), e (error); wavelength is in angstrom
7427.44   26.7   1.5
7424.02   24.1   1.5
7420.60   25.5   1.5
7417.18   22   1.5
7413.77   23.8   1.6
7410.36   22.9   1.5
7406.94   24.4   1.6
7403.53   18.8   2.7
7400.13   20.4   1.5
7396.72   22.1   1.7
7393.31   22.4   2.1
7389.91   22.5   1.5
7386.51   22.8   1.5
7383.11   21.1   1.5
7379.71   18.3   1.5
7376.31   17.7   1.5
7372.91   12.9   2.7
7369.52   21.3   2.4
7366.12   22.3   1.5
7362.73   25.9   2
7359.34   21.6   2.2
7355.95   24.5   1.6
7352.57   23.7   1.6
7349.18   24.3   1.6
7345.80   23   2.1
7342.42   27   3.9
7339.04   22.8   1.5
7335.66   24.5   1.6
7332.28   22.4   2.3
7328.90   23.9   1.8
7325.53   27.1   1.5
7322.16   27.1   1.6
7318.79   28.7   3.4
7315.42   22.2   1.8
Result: -0.87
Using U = 22.4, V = 24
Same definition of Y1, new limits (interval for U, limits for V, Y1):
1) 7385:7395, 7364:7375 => -1.43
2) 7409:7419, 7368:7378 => -1.77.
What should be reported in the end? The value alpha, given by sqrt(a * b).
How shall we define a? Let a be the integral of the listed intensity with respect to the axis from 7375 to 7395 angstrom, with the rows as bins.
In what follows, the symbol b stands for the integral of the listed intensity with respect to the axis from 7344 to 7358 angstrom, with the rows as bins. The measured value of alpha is 373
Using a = 417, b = 334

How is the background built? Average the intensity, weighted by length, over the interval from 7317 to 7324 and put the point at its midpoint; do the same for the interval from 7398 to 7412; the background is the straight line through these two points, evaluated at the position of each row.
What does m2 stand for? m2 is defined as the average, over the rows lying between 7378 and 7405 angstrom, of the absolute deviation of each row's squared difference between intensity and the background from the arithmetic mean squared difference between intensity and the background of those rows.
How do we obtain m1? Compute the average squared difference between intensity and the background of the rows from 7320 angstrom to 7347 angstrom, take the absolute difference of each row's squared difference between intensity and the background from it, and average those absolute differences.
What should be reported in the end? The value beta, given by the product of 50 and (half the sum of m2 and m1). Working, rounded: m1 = 6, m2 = 6.2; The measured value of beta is 304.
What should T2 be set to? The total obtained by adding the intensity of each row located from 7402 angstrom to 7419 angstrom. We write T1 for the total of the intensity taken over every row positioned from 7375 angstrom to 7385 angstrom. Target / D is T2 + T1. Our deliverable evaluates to 169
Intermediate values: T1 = 57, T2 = 112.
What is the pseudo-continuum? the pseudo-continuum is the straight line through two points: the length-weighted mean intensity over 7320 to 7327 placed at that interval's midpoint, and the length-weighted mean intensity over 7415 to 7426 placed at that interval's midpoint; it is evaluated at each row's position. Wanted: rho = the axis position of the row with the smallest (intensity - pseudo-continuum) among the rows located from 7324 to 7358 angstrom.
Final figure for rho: 7332.28 angstrom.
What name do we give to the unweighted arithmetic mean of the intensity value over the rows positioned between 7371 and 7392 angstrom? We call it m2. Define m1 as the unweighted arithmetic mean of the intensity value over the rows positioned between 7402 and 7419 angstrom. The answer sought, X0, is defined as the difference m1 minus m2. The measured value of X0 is 3.2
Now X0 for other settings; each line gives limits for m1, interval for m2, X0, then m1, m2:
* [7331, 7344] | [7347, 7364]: 0.2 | 24.2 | 24.0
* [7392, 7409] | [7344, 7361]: -1.8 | 21.6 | 23.4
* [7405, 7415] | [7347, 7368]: 0.0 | 23.7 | 23.7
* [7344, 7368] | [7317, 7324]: -4.3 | 23.6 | 27.9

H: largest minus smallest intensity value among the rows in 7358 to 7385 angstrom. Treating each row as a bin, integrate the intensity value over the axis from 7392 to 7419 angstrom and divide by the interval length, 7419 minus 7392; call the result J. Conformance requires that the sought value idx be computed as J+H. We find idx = 35.1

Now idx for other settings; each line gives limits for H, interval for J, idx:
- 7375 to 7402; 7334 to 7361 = 29.0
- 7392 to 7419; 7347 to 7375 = 27.6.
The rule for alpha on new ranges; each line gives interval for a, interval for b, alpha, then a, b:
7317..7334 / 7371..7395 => 455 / 439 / 473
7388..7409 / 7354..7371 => 424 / 458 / 394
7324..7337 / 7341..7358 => 363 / 318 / 415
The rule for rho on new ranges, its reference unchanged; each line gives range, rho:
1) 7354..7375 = 7372.91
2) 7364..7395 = 7372.91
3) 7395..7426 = 7403.53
